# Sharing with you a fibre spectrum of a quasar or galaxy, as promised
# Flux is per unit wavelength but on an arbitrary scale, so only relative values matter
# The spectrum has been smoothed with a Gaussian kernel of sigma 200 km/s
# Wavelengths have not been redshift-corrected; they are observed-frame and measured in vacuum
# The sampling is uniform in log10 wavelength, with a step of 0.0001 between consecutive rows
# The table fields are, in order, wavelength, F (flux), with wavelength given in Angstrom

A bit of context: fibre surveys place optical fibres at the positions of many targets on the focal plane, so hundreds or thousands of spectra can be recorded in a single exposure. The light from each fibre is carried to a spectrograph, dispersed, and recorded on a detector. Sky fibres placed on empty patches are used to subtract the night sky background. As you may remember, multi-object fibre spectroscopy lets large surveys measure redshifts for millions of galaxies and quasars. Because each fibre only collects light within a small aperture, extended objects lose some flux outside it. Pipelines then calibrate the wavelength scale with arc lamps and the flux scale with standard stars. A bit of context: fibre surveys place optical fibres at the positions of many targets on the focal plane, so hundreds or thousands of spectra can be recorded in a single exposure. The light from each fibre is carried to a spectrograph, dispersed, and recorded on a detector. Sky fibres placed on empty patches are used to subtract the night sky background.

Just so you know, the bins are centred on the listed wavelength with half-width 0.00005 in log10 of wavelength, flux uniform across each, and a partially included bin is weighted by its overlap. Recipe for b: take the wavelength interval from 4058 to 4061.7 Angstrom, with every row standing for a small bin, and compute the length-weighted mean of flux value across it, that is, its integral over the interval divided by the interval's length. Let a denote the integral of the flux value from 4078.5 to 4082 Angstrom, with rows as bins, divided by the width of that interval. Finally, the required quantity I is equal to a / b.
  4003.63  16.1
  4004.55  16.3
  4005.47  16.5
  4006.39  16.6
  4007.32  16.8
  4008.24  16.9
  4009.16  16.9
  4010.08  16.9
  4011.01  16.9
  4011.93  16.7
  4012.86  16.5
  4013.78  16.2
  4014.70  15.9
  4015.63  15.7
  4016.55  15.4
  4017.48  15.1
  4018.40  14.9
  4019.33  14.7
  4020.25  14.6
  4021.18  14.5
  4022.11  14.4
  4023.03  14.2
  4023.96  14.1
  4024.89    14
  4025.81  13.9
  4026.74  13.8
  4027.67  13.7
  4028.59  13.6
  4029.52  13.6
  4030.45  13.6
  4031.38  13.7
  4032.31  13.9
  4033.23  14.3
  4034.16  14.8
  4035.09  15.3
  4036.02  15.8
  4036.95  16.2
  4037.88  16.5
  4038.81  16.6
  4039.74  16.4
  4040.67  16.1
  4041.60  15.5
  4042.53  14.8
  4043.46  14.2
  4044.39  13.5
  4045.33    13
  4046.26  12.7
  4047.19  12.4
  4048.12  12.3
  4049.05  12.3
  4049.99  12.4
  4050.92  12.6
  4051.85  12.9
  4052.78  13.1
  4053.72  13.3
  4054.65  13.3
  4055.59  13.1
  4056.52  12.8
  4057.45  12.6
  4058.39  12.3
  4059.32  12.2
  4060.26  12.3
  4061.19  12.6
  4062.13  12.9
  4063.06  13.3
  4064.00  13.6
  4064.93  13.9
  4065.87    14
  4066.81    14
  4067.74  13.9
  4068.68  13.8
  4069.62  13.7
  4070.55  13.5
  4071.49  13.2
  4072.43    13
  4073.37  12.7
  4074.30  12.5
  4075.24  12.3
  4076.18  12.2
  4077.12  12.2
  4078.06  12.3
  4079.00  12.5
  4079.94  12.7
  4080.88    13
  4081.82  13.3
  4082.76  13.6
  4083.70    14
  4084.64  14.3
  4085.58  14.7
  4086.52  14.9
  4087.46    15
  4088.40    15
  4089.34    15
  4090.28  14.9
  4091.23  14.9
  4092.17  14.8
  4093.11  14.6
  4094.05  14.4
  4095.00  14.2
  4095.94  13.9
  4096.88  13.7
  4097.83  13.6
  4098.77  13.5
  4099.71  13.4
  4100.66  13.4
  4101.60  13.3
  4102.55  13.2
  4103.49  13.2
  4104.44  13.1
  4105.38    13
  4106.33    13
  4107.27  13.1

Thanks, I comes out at 1.04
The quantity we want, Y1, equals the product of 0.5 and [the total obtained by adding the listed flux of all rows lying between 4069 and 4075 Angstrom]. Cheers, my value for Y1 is 39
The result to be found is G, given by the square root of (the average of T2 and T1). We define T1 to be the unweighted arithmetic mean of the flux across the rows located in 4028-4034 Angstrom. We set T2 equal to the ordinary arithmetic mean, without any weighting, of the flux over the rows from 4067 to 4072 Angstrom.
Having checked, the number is 3.70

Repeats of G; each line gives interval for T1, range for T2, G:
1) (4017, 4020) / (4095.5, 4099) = 3.78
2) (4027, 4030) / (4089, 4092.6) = 3.78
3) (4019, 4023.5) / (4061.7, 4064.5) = 3.72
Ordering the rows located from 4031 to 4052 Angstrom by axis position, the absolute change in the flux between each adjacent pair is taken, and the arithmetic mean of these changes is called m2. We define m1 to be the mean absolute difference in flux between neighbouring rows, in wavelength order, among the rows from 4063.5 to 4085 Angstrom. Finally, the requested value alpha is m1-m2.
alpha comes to -0.16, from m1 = 0.195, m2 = 0.355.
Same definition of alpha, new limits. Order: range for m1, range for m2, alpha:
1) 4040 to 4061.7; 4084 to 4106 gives 0.16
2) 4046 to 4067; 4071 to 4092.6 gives 0.01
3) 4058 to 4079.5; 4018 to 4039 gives -0.01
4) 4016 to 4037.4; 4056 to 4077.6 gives 0.01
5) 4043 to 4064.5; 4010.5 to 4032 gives 0.09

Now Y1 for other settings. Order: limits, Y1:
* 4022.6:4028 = 42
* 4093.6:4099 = 42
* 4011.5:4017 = 48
